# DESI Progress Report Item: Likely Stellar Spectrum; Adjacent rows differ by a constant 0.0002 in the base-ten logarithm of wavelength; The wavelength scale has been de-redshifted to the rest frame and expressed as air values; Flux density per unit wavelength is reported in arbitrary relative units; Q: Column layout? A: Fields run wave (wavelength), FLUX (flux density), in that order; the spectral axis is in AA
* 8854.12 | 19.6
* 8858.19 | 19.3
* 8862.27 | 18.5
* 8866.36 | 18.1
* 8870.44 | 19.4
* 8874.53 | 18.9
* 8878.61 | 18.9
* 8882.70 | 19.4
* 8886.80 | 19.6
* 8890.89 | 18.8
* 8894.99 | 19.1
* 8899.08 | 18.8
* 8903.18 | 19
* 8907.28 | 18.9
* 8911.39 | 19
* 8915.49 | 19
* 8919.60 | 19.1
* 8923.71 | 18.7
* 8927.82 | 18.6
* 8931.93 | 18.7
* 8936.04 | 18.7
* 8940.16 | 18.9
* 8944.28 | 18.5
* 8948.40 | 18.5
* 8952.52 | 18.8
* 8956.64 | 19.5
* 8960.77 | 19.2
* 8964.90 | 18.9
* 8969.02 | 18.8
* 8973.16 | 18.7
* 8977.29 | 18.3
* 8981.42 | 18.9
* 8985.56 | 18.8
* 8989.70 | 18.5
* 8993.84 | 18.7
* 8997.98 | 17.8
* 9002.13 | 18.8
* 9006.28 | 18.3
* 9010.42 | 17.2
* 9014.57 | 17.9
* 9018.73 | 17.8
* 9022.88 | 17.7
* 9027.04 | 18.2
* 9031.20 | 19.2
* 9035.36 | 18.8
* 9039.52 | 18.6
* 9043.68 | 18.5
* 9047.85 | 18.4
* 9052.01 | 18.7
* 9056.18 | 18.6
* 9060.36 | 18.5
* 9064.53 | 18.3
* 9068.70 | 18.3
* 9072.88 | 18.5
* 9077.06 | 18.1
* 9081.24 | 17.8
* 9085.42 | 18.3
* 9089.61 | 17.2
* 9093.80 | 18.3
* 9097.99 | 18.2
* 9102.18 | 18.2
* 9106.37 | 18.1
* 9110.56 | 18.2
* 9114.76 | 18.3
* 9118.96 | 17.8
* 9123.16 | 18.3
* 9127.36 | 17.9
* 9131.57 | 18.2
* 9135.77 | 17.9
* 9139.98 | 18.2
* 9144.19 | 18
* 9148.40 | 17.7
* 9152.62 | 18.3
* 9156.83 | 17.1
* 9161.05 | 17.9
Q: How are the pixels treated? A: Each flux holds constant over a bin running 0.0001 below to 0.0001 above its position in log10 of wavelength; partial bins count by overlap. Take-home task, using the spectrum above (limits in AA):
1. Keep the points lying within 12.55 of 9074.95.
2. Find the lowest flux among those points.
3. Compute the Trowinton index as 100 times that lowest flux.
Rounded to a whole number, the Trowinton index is 1780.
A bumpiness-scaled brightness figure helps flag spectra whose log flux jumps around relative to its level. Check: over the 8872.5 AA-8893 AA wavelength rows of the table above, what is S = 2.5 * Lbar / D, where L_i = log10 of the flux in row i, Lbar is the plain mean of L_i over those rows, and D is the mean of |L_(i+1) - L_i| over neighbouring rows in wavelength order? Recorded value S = 378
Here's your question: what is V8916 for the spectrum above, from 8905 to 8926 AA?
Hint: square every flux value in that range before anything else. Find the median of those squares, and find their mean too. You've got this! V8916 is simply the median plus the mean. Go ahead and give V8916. 720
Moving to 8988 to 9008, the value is 682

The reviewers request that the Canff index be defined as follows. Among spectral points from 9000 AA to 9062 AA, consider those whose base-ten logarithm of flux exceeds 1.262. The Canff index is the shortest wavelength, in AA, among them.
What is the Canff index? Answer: 9002.13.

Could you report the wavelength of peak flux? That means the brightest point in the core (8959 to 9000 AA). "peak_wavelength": 8960.77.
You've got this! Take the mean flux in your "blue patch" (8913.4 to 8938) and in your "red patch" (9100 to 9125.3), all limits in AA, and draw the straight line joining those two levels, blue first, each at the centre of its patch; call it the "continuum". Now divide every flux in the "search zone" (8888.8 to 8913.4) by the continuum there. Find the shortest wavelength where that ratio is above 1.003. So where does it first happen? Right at 8894.99 AA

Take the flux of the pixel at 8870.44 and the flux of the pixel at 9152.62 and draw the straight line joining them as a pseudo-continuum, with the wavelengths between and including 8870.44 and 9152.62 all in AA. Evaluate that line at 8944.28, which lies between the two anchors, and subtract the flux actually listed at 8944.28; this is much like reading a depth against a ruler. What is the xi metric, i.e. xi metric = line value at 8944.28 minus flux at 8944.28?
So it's 0.61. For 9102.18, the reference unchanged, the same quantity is 0.30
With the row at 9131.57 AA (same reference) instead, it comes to 0.18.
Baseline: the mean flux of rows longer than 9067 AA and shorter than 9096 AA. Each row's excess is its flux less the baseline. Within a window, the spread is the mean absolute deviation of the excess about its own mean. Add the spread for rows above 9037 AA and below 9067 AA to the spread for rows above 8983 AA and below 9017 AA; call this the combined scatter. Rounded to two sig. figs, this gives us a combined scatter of 0.56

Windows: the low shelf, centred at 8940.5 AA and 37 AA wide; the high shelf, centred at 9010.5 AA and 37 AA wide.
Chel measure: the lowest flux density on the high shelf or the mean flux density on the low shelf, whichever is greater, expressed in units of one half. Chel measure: 37.5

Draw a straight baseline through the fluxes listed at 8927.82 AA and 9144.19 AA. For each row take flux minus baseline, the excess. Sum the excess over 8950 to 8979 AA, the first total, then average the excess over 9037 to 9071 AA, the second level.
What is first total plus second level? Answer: 3.0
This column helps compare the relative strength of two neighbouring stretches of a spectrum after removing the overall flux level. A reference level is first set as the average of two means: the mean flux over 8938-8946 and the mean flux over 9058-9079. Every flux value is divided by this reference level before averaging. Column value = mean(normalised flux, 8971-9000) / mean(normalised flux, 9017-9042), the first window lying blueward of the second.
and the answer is 1.01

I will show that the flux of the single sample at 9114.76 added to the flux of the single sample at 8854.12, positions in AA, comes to 37.90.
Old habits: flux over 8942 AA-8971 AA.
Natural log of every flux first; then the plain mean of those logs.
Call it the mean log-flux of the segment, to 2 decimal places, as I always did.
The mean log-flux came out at 2.94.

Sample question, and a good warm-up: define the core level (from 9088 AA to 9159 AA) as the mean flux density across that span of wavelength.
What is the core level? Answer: 18.0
